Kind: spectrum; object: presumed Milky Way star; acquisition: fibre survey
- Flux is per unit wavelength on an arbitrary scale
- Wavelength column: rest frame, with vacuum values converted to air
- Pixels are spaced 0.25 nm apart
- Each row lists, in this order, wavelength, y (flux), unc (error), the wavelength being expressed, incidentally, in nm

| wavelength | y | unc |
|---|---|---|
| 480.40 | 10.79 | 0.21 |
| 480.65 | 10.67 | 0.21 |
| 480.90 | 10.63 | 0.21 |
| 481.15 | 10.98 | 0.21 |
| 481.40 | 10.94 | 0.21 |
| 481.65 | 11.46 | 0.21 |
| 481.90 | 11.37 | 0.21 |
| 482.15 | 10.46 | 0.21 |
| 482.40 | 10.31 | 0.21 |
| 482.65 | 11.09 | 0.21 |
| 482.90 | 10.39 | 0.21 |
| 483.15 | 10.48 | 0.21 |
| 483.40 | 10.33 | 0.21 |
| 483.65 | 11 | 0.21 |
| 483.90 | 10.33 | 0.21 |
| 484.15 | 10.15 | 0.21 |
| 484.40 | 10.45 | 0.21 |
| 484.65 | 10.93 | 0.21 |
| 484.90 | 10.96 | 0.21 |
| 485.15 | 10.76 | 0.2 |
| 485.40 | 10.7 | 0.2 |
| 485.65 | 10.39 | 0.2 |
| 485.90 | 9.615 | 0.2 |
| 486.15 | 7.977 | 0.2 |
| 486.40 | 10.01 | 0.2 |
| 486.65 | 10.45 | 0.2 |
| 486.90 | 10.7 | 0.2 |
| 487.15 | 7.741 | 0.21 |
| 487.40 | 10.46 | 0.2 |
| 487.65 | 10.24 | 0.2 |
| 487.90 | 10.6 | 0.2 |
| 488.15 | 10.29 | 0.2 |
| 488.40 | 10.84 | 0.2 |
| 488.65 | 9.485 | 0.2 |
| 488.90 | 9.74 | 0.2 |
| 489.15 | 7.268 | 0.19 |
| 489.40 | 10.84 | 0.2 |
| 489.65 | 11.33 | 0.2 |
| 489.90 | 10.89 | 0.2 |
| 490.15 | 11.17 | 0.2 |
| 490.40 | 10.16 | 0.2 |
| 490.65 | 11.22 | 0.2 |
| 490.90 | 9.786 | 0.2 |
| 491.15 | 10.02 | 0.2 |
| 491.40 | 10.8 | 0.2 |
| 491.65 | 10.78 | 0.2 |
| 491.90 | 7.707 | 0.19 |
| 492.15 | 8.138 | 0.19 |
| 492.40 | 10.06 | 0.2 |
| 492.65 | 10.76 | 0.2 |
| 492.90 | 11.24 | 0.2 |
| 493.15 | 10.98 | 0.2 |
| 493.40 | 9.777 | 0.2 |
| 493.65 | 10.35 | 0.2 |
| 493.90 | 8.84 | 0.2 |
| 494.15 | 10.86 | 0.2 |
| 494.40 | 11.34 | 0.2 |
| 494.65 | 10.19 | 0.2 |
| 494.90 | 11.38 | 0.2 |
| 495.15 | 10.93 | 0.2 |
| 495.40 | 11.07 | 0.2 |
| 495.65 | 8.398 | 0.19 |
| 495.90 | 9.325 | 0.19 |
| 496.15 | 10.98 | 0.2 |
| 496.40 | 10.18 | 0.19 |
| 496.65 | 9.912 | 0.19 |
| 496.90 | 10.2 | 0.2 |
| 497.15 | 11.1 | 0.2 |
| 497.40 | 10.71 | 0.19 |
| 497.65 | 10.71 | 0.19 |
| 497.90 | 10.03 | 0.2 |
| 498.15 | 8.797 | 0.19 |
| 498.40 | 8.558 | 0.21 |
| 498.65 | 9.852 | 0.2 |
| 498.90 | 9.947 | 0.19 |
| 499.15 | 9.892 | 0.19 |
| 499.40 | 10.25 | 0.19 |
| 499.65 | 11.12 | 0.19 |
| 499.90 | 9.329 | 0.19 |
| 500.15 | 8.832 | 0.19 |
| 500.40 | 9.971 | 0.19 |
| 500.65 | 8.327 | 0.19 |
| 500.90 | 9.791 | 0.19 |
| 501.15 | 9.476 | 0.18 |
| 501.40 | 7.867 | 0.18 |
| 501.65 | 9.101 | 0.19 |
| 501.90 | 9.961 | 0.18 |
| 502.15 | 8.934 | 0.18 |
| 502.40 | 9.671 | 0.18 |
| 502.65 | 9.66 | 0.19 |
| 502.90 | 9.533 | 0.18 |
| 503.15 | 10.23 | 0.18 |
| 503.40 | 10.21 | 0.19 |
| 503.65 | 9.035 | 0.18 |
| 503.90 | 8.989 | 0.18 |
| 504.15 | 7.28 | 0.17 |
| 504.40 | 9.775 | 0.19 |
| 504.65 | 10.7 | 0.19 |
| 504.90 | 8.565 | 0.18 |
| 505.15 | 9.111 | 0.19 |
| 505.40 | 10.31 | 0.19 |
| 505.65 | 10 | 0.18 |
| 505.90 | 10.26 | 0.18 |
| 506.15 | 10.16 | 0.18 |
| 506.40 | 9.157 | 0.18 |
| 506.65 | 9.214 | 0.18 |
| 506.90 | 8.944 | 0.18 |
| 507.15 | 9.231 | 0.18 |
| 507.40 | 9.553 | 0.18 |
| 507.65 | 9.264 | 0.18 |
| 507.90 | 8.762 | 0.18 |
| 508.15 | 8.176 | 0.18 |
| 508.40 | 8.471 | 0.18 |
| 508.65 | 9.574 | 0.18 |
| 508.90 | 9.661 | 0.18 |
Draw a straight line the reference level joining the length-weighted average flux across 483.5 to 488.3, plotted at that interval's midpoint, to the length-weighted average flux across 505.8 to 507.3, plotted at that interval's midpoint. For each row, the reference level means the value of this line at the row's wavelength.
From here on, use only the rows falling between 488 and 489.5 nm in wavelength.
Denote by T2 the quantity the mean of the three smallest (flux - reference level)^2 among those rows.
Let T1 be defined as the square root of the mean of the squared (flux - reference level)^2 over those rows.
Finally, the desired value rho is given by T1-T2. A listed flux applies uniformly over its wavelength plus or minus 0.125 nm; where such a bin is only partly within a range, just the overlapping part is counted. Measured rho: 3.1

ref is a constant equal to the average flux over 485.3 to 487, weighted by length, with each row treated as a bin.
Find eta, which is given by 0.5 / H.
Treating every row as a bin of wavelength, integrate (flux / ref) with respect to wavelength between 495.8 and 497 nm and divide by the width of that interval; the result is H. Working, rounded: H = 1.018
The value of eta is 0.49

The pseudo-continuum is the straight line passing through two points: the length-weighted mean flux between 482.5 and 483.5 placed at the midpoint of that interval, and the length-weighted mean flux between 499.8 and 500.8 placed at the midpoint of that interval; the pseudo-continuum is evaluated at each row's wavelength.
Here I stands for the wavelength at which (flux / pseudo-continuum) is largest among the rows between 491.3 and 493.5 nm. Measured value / 492.90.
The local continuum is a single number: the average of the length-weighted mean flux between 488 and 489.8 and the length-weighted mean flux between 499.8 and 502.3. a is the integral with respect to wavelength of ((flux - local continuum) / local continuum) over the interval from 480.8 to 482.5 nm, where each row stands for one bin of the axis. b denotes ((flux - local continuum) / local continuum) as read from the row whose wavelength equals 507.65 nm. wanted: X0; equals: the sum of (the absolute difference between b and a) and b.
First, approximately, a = 0.23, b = -0.03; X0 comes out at 0.23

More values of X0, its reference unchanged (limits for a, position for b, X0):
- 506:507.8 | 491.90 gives -0.04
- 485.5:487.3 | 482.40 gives 0.15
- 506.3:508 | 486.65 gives 0.26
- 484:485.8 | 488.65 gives 0.19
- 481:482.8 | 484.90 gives 0.25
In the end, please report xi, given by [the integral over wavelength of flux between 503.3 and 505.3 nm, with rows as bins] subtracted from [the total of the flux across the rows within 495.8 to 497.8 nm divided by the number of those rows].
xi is -8.0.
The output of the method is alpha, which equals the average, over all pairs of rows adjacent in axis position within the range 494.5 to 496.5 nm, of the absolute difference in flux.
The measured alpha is 1.1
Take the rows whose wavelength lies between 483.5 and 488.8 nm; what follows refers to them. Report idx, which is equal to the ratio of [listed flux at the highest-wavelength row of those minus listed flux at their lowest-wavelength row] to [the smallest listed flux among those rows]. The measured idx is -0.20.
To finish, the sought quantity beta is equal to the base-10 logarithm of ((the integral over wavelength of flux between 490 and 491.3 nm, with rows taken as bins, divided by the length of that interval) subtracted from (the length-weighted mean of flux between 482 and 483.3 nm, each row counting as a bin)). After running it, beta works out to -1.1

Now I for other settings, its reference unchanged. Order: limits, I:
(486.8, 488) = 486.90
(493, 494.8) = 494.40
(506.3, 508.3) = 507.40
